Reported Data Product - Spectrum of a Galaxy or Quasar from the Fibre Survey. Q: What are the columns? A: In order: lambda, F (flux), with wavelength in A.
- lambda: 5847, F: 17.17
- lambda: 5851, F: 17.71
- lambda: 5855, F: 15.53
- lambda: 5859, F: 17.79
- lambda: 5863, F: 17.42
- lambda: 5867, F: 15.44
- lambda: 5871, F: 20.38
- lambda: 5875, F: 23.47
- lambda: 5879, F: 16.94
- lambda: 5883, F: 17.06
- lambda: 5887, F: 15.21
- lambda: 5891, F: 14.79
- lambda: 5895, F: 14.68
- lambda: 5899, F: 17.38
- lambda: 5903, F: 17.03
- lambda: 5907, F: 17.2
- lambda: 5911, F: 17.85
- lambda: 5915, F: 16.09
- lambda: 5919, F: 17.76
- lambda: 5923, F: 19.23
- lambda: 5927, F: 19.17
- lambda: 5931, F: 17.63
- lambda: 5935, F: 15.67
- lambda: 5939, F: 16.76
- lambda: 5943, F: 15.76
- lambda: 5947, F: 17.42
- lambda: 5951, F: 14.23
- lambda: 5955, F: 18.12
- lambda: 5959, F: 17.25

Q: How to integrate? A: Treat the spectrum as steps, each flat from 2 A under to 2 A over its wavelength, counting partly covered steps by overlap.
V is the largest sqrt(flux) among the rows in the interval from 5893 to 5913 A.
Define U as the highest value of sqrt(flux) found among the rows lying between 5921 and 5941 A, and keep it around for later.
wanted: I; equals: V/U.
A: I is 0.963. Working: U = 4.4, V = 4.22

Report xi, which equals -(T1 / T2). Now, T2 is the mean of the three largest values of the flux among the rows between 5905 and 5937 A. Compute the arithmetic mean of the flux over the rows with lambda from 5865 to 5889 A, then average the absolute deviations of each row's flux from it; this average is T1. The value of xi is -0.137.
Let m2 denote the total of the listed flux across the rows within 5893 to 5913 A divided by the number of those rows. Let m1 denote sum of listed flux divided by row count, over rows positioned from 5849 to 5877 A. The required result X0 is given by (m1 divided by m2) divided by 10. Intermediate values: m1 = 18.2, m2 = 16.8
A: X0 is 0.108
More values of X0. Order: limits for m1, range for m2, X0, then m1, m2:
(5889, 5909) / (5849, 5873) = 0.093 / 16.2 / 17.4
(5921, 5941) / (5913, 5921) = 0.105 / 17.7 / 16.9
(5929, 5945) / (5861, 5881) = 0.088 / 16.5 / 18.7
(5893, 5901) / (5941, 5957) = 0.098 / 16.0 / 16.4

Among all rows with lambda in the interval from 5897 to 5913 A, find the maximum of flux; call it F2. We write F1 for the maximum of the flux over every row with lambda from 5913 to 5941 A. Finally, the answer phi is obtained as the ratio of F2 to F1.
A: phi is 0.93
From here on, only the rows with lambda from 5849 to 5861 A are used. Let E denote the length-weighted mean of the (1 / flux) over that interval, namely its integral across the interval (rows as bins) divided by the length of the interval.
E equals 0.0590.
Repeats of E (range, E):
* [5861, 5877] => 0.0535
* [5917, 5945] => 0.0577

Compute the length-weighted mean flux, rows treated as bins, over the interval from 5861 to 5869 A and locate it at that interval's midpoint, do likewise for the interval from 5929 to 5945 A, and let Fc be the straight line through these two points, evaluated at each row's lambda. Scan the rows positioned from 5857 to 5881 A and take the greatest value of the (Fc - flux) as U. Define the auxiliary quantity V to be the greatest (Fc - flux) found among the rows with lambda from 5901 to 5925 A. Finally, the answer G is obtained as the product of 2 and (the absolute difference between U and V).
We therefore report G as 1.27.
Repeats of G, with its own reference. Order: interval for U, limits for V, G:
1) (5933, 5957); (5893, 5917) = 0.94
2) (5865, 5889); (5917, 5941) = 0.89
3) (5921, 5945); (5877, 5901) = 1.95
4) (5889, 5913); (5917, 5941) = 1.95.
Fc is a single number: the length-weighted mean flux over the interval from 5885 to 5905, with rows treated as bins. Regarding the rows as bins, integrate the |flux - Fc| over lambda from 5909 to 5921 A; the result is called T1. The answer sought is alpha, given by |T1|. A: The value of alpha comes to 17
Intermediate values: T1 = 17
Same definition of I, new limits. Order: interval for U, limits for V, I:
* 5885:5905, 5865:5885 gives 1.162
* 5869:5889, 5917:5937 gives 0.905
